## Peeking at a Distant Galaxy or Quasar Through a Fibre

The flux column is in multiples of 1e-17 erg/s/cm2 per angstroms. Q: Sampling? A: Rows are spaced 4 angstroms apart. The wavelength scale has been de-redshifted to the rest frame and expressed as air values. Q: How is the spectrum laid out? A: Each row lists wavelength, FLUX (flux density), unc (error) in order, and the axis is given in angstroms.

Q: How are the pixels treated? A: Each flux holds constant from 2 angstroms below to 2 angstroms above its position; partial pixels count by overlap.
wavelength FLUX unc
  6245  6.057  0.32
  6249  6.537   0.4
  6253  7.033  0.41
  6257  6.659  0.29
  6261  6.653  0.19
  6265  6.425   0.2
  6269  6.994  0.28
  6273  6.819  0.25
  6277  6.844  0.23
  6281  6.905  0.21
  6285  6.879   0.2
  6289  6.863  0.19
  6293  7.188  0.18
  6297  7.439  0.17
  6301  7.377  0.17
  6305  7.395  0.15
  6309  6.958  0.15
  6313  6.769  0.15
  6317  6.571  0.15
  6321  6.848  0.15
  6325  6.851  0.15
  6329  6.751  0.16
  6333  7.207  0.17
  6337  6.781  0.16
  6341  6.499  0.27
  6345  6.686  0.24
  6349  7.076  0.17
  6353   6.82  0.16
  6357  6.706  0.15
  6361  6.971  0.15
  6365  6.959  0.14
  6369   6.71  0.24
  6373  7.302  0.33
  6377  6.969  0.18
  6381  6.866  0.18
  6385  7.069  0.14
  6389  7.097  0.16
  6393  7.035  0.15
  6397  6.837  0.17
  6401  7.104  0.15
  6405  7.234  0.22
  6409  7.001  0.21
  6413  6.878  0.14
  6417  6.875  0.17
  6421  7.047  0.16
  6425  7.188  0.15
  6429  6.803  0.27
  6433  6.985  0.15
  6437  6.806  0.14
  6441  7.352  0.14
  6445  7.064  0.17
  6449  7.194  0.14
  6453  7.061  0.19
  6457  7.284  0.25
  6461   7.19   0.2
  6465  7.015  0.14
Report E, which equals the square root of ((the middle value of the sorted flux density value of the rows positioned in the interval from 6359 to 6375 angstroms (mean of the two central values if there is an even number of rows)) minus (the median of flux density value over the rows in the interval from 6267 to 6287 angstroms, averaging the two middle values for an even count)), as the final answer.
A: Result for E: 0.29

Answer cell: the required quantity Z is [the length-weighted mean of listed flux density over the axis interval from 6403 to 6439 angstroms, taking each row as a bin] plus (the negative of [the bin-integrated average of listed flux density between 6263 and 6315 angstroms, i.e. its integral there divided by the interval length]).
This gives -0.01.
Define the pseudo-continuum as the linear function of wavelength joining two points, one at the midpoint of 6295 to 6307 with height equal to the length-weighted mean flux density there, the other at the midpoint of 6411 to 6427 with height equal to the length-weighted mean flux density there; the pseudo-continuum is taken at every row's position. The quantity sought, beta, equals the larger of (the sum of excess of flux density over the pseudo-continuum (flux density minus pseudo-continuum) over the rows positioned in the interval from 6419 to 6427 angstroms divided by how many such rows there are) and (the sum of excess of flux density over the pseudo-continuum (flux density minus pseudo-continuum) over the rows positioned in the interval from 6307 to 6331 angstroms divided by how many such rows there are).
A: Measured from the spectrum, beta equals 0.134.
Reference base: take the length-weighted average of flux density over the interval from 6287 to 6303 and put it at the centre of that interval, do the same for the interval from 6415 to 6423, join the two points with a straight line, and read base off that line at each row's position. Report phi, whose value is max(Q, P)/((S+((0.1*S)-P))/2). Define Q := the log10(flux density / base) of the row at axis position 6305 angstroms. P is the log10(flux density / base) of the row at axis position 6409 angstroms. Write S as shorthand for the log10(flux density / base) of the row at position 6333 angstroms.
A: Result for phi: 7.0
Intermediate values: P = 0.001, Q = 0.01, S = 0.004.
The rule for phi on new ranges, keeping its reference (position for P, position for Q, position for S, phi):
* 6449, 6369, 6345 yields -0.8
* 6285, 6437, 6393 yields -0.6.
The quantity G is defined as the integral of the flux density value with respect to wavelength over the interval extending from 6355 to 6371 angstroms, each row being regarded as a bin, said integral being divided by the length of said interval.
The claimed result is 6.84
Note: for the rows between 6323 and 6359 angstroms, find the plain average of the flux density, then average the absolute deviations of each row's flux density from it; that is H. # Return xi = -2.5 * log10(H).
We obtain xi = 2.06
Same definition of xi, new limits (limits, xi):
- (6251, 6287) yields 2.07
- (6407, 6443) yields 2.16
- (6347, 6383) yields 2.15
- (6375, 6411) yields 2.57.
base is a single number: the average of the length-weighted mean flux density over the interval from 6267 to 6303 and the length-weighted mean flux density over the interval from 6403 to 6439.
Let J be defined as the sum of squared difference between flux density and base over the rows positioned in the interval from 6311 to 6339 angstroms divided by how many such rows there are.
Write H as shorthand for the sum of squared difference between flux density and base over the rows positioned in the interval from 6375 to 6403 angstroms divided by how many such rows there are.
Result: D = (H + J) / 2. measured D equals 0.038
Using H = 0.01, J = 0.06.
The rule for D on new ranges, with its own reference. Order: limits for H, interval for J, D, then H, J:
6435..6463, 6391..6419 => 0.031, 0.04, 0.02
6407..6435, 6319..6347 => 0.048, 0.02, 0.08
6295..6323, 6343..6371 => 0.077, 0.11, 0.05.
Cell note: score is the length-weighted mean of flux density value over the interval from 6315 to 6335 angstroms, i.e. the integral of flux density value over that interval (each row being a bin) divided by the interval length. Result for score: 6.85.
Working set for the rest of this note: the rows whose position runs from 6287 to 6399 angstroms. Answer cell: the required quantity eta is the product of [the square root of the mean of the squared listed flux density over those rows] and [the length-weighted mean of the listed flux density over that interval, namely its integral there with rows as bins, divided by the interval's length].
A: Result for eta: 48.3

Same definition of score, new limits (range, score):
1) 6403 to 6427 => 7.04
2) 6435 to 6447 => 7.07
